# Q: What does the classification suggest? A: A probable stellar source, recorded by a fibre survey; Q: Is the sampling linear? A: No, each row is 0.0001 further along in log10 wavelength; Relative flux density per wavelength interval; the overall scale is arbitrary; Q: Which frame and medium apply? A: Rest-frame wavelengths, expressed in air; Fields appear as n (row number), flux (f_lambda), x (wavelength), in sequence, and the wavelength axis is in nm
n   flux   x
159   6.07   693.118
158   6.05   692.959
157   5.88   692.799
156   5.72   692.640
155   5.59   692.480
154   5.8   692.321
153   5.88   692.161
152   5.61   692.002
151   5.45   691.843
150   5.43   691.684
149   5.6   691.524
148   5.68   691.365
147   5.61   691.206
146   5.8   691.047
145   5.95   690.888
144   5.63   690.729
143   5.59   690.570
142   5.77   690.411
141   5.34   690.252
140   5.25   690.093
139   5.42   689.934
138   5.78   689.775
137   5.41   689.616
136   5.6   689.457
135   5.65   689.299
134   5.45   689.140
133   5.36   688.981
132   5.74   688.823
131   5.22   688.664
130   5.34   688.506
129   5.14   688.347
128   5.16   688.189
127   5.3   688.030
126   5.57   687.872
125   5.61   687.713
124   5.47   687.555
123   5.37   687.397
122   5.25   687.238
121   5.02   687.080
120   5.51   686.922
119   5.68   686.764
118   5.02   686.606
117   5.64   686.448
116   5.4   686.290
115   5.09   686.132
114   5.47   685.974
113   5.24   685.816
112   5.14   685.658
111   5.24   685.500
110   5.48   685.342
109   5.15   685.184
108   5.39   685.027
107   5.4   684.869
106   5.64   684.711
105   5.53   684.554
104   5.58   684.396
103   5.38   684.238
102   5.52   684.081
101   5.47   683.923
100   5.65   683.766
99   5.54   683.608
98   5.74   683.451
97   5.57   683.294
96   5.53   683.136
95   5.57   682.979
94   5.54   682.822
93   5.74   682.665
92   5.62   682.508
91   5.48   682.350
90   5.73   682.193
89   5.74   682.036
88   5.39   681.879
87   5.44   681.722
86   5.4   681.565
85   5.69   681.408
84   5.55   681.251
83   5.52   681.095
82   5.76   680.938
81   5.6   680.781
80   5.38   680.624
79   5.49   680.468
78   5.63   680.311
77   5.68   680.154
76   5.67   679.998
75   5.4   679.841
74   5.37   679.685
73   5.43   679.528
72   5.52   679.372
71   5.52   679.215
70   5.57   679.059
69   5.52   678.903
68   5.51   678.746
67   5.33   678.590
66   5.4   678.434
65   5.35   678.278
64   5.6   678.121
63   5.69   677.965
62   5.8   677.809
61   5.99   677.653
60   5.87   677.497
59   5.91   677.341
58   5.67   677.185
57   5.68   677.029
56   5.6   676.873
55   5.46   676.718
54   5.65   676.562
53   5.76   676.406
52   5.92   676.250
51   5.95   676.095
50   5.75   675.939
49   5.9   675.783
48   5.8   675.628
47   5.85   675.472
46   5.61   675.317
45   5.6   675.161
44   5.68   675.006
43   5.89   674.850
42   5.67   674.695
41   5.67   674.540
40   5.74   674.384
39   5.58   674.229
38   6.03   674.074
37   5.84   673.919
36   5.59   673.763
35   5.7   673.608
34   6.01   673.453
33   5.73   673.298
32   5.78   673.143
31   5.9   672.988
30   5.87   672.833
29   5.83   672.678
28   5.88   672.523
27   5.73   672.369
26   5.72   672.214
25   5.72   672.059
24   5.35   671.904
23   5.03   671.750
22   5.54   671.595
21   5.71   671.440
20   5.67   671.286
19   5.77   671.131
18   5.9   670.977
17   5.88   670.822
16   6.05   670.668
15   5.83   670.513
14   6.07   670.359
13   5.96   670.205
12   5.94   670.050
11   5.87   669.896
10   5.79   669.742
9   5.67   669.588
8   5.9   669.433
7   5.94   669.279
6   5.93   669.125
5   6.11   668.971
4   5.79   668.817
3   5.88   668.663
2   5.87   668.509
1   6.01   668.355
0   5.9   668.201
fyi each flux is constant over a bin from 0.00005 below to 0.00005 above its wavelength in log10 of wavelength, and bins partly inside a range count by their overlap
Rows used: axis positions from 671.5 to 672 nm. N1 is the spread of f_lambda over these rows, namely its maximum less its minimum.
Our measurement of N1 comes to 0.51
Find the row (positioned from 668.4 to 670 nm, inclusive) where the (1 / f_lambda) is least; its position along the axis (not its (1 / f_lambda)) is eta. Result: 668.971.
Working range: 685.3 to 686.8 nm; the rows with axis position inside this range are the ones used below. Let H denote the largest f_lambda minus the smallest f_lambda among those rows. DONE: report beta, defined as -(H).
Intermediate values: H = 0.66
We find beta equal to -0.7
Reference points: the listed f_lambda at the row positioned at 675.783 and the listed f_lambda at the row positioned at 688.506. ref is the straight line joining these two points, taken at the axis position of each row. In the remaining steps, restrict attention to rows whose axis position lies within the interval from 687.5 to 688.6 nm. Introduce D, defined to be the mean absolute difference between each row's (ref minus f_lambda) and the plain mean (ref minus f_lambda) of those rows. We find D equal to 0.14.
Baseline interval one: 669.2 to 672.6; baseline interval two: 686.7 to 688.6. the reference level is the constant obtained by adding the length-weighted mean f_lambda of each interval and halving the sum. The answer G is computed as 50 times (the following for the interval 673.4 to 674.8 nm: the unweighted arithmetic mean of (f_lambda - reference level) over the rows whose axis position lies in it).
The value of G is 10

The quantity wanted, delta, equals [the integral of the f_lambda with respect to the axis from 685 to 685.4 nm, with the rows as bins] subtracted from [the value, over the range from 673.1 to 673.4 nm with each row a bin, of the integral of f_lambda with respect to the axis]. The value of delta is -0.4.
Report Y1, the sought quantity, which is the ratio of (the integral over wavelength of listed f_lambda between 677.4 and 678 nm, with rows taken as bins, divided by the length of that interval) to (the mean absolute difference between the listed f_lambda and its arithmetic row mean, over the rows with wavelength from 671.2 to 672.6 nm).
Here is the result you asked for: 31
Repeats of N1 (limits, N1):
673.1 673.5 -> 0.28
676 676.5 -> 0.19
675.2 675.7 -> 0.24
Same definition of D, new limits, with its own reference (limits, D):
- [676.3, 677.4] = 0.10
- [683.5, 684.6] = 0.06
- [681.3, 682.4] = 0.14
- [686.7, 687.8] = 0.17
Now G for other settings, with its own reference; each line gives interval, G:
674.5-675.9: 9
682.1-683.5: 2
